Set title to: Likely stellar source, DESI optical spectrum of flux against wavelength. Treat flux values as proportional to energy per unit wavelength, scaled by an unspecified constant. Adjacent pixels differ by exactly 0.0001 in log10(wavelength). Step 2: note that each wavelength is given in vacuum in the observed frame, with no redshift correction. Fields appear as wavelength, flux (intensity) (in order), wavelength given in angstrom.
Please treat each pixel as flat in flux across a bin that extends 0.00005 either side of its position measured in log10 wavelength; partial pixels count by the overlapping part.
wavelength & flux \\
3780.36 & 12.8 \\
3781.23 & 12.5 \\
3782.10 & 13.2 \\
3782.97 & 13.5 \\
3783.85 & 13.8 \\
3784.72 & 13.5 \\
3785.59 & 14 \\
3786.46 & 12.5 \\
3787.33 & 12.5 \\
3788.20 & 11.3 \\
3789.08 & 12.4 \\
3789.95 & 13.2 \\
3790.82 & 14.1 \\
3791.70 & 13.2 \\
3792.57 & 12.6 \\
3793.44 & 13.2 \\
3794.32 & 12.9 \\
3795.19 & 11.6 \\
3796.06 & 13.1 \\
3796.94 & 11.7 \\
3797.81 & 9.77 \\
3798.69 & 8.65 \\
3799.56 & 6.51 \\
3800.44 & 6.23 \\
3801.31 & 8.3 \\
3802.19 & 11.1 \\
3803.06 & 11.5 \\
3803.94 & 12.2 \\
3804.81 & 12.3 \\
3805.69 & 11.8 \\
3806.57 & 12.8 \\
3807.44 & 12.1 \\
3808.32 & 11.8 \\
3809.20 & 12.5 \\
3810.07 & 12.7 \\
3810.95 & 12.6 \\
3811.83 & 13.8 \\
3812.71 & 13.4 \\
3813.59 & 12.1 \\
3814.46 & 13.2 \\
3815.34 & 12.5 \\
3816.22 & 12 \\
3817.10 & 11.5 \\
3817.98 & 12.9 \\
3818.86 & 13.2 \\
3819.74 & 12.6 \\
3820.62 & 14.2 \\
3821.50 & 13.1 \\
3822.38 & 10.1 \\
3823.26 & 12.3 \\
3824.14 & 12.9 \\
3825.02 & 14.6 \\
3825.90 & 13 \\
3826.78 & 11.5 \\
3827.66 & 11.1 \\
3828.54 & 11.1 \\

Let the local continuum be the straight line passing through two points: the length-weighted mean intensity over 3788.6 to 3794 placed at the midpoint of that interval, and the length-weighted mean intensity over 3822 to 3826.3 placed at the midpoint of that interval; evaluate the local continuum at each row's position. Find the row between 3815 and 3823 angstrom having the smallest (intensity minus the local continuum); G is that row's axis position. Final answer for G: 3822.38 angstrom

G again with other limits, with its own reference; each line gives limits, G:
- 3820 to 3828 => 3822.38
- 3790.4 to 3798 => 3797.81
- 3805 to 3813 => 3805.69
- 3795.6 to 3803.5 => 3800.44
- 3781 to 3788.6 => 3788.20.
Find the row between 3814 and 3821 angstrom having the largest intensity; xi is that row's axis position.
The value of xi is 3820.62 angstrom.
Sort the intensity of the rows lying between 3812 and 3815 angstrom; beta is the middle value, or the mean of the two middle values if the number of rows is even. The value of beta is 13.2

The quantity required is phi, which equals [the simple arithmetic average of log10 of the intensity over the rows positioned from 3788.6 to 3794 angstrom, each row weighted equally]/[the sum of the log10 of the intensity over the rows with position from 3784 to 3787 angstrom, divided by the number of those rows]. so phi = 0.99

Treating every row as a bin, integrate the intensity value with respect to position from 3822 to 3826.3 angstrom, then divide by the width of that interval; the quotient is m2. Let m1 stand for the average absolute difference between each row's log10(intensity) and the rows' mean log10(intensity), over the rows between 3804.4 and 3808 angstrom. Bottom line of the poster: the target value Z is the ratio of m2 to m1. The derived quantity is 1189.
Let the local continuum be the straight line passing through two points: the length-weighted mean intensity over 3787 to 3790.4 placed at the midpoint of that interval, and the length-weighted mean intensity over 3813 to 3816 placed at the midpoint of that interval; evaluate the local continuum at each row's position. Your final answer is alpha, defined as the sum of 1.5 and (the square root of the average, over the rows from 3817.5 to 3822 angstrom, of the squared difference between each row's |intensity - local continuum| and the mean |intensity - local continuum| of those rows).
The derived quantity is 2.01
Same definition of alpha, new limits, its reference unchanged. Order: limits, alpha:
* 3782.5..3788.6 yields 2.06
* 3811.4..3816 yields 1.86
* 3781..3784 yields 1.97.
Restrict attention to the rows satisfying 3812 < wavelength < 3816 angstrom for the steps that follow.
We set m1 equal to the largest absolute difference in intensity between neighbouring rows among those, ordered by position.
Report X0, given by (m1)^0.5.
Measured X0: 1.14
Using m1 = 1.3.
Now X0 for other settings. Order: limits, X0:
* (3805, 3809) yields 1.00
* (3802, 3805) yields 0.84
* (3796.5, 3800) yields 1.46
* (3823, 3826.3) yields 1.30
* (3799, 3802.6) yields 1.67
